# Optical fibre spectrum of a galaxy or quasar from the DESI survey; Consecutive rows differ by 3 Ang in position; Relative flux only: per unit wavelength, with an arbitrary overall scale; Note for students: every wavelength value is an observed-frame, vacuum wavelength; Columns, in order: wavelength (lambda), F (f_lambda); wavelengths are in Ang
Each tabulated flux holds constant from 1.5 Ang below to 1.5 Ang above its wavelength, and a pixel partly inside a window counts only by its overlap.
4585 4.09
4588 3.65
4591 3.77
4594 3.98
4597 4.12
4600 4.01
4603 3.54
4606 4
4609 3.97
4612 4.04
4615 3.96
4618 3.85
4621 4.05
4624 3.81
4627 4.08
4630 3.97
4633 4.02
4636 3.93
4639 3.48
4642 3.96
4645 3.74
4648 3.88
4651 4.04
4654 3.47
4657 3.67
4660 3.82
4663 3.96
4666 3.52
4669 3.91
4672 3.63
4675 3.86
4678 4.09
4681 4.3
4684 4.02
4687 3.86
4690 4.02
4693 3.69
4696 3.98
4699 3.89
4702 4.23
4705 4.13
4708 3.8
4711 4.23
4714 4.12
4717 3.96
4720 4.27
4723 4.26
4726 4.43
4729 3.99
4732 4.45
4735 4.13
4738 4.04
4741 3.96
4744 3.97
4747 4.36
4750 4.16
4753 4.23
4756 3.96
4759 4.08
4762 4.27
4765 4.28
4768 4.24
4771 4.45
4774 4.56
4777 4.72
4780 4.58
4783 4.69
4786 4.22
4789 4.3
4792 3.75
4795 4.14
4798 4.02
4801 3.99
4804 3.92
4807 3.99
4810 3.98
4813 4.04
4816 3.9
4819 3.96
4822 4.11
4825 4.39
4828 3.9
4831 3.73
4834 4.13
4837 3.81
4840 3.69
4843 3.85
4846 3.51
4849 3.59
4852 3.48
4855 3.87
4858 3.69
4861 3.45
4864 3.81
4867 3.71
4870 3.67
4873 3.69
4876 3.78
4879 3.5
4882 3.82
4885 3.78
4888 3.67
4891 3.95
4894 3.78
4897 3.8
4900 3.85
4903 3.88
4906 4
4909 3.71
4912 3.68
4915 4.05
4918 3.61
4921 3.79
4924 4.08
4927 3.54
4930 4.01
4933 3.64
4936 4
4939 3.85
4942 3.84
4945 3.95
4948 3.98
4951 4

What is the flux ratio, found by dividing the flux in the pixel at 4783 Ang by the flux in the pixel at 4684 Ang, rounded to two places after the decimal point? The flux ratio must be 1.17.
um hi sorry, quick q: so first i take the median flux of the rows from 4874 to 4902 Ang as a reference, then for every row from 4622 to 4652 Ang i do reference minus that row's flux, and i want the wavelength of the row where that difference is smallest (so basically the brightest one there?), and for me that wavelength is 4627 Ang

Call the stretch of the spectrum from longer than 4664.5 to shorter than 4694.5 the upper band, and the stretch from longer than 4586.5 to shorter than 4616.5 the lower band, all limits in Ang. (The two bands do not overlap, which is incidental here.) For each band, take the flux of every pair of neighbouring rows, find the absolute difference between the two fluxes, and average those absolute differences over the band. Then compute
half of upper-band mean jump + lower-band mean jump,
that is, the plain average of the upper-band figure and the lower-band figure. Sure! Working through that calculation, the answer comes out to 0.220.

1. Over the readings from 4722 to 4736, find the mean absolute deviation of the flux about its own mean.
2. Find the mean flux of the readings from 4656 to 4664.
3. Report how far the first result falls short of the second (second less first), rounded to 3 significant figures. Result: 3.66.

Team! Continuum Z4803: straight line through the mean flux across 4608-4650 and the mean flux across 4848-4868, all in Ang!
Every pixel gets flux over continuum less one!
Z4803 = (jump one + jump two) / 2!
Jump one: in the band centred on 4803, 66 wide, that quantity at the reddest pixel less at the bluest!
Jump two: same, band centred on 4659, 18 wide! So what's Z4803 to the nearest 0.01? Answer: -0.10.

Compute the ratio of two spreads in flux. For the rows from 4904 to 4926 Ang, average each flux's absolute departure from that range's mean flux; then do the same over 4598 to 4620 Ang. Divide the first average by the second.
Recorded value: 1.4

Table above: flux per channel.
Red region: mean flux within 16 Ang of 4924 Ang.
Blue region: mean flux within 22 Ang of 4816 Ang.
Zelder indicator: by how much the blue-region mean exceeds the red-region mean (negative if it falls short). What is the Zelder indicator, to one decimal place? 0.2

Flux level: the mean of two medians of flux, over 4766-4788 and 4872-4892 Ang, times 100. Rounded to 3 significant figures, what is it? 417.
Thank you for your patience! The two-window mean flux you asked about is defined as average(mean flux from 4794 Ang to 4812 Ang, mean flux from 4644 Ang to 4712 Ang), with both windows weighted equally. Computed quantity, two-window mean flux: 3.95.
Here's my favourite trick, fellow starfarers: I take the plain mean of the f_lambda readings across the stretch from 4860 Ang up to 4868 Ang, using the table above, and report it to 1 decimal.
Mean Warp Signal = 3.7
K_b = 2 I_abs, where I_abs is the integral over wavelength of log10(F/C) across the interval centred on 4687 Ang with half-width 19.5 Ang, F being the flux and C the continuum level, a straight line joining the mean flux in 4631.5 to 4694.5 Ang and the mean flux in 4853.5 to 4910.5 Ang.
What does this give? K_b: 1.1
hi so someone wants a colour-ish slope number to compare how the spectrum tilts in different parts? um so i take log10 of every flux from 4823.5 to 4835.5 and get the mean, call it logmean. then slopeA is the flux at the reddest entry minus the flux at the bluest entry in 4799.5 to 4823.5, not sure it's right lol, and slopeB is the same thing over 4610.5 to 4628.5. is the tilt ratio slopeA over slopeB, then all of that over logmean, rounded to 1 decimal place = 5.0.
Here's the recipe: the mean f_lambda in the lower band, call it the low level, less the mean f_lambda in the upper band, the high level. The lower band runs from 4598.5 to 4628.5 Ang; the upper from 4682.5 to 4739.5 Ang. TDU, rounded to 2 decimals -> -0.15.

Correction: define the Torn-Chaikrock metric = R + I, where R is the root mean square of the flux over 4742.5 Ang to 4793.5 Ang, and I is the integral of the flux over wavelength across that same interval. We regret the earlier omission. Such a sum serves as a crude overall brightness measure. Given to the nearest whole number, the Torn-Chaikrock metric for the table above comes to 223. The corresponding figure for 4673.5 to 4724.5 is 210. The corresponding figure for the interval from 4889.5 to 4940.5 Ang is 199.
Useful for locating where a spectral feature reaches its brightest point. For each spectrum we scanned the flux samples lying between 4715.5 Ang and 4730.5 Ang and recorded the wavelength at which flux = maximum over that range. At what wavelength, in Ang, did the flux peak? 4726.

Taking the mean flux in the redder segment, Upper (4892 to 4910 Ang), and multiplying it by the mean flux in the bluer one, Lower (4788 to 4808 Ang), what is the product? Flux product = 15.4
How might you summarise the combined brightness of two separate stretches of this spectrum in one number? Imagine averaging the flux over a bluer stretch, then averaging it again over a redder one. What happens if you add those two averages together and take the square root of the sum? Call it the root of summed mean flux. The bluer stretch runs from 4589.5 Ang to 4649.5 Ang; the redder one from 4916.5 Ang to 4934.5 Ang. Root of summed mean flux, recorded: 2.77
